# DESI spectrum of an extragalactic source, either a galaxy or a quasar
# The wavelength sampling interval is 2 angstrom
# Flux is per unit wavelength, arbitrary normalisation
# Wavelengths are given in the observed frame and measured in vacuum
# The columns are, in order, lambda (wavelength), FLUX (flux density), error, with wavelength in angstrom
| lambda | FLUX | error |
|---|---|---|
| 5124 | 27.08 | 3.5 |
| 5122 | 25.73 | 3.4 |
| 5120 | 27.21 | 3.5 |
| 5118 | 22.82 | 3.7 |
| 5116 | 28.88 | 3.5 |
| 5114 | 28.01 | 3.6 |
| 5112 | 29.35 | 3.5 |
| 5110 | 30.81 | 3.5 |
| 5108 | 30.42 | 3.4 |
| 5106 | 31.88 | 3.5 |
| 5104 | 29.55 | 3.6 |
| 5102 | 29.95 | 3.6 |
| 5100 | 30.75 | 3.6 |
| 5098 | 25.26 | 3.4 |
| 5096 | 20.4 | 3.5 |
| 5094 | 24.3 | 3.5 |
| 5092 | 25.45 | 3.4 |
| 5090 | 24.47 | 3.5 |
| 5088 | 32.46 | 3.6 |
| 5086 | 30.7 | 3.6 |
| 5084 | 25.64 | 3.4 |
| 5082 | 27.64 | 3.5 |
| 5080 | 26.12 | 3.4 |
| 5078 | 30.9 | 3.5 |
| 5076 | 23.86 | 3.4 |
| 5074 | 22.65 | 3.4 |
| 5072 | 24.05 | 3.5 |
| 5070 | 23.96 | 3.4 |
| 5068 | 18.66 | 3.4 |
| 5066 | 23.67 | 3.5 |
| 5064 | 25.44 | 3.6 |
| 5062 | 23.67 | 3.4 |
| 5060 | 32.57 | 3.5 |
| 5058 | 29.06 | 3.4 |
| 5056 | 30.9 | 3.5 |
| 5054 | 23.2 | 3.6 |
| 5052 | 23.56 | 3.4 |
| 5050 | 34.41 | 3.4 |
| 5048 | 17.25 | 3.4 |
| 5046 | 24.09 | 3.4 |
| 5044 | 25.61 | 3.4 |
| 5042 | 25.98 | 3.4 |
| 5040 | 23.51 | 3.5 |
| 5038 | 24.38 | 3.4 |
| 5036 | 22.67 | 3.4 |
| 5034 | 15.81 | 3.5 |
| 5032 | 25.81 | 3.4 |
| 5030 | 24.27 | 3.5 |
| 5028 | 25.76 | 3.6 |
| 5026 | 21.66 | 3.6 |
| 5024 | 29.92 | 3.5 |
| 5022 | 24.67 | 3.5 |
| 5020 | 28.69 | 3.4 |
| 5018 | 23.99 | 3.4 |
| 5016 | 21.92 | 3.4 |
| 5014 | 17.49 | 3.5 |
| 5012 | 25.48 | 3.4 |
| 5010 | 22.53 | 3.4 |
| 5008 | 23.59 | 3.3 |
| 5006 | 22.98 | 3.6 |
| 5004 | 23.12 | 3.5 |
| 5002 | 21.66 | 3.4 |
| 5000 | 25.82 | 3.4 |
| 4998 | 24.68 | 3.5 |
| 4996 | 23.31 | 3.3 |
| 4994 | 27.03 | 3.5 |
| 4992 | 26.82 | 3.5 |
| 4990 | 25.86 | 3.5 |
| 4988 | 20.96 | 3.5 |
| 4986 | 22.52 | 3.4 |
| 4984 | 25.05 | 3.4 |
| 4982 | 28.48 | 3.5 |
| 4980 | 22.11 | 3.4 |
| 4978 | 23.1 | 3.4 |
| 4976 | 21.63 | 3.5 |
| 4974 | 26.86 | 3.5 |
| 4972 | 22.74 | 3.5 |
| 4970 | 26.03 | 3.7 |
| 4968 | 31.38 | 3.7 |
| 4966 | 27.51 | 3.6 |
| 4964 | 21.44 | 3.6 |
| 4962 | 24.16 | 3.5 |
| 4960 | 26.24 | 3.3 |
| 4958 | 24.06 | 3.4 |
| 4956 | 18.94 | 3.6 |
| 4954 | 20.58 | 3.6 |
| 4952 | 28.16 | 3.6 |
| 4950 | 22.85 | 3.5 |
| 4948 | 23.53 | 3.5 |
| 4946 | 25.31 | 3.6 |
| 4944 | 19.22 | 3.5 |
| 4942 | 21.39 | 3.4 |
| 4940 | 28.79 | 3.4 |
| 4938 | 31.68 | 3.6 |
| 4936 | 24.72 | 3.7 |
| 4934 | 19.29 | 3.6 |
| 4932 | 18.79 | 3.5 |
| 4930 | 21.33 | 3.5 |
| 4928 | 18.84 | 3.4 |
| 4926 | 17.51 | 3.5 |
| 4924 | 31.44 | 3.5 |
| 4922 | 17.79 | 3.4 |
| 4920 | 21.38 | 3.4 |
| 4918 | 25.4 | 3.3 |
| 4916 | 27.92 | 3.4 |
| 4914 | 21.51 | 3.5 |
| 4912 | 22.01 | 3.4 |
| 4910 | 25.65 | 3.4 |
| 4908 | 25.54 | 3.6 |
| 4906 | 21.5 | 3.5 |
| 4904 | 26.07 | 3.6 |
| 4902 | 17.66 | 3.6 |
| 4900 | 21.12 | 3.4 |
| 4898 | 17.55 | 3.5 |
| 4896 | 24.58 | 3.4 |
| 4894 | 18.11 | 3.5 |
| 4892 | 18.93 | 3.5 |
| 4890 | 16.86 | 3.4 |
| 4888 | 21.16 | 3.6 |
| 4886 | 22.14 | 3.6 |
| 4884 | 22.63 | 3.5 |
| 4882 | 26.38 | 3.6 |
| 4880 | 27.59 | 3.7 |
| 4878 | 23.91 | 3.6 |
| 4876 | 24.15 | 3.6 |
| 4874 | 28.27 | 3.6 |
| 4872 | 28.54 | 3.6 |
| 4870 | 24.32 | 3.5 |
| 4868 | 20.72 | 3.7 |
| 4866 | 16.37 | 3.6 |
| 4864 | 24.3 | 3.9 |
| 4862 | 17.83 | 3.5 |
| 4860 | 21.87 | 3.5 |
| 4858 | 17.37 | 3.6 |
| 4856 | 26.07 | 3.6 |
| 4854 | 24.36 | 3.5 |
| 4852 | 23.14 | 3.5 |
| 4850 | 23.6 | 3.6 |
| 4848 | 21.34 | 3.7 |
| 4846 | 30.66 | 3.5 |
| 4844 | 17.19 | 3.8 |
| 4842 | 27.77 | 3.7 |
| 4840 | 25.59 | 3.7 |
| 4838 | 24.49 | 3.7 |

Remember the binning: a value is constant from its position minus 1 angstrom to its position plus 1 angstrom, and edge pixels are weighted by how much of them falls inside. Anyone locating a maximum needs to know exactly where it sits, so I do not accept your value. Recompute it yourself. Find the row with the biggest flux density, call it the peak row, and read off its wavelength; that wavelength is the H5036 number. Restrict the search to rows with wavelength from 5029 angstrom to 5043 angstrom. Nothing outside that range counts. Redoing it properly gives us 5042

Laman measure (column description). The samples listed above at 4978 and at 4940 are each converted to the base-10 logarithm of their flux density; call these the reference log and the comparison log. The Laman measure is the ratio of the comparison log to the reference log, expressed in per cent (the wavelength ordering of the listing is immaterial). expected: 107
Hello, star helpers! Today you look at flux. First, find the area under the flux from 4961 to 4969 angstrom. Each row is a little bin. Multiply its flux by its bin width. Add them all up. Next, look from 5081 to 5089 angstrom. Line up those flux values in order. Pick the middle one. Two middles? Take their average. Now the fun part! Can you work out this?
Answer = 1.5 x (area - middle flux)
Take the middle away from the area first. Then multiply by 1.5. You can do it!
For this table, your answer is 270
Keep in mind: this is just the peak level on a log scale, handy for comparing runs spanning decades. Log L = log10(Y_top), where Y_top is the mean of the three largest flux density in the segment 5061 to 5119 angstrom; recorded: 1.502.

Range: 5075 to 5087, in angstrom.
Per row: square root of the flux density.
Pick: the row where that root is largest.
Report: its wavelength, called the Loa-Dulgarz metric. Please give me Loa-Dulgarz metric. 5078 angstrom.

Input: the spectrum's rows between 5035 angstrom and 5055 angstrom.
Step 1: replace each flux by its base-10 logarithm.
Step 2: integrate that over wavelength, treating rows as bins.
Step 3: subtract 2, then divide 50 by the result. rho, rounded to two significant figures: 1.9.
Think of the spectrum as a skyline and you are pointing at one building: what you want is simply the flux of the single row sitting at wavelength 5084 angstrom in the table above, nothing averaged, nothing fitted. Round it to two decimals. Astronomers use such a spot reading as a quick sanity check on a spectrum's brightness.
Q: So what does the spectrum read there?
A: 25.64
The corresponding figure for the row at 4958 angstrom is 24.06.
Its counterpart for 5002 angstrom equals 21.66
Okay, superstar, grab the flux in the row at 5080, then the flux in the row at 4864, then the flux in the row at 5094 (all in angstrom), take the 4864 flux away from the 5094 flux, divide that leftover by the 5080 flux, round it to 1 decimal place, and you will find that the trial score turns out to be 0.0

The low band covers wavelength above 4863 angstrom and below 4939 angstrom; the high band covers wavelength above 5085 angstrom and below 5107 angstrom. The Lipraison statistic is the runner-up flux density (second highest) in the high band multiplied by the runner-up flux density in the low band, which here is 1002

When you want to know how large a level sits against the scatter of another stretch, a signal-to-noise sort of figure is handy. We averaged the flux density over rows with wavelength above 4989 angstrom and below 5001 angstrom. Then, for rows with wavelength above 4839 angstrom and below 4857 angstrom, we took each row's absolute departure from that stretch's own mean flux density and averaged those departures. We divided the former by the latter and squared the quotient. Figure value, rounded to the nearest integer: 86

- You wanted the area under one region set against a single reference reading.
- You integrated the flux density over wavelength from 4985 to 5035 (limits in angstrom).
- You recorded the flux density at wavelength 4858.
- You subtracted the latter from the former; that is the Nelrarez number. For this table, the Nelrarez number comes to 1175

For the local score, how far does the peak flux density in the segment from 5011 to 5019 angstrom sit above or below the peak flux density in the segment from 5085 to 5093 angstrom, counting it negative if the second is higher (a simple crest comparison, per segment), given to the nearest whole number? -7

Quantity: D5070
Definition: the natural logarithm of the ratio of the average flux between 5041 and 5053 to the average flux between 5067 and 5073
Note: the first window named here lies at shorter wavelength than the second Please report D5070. 0.12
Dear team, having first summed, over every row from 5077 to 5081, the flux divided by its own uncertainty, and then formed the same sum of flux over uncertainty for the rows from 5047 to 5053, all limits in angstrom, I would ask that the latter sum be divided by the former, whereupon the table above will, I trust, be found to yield 1.3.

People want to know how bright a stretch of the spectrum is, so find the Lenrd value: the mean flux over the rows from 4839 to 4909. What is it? 22.7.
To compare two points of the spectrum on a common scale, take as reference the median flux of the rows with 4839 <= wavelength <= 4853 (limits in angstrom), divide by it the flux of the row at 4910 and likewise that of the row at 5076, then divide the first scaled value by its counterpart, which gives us 1.08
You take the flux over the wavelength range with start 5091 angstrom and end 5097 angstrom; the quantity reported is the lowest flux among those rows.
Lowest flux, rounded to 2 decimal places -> 20.40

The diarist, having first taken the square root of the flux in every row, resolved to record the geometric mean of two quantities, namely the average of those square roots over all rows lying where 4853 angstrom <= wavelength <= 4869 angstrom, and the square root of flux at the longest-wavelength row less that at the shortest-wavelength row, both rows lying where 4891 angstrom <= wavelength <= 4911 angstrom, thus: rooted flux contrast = 1.8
